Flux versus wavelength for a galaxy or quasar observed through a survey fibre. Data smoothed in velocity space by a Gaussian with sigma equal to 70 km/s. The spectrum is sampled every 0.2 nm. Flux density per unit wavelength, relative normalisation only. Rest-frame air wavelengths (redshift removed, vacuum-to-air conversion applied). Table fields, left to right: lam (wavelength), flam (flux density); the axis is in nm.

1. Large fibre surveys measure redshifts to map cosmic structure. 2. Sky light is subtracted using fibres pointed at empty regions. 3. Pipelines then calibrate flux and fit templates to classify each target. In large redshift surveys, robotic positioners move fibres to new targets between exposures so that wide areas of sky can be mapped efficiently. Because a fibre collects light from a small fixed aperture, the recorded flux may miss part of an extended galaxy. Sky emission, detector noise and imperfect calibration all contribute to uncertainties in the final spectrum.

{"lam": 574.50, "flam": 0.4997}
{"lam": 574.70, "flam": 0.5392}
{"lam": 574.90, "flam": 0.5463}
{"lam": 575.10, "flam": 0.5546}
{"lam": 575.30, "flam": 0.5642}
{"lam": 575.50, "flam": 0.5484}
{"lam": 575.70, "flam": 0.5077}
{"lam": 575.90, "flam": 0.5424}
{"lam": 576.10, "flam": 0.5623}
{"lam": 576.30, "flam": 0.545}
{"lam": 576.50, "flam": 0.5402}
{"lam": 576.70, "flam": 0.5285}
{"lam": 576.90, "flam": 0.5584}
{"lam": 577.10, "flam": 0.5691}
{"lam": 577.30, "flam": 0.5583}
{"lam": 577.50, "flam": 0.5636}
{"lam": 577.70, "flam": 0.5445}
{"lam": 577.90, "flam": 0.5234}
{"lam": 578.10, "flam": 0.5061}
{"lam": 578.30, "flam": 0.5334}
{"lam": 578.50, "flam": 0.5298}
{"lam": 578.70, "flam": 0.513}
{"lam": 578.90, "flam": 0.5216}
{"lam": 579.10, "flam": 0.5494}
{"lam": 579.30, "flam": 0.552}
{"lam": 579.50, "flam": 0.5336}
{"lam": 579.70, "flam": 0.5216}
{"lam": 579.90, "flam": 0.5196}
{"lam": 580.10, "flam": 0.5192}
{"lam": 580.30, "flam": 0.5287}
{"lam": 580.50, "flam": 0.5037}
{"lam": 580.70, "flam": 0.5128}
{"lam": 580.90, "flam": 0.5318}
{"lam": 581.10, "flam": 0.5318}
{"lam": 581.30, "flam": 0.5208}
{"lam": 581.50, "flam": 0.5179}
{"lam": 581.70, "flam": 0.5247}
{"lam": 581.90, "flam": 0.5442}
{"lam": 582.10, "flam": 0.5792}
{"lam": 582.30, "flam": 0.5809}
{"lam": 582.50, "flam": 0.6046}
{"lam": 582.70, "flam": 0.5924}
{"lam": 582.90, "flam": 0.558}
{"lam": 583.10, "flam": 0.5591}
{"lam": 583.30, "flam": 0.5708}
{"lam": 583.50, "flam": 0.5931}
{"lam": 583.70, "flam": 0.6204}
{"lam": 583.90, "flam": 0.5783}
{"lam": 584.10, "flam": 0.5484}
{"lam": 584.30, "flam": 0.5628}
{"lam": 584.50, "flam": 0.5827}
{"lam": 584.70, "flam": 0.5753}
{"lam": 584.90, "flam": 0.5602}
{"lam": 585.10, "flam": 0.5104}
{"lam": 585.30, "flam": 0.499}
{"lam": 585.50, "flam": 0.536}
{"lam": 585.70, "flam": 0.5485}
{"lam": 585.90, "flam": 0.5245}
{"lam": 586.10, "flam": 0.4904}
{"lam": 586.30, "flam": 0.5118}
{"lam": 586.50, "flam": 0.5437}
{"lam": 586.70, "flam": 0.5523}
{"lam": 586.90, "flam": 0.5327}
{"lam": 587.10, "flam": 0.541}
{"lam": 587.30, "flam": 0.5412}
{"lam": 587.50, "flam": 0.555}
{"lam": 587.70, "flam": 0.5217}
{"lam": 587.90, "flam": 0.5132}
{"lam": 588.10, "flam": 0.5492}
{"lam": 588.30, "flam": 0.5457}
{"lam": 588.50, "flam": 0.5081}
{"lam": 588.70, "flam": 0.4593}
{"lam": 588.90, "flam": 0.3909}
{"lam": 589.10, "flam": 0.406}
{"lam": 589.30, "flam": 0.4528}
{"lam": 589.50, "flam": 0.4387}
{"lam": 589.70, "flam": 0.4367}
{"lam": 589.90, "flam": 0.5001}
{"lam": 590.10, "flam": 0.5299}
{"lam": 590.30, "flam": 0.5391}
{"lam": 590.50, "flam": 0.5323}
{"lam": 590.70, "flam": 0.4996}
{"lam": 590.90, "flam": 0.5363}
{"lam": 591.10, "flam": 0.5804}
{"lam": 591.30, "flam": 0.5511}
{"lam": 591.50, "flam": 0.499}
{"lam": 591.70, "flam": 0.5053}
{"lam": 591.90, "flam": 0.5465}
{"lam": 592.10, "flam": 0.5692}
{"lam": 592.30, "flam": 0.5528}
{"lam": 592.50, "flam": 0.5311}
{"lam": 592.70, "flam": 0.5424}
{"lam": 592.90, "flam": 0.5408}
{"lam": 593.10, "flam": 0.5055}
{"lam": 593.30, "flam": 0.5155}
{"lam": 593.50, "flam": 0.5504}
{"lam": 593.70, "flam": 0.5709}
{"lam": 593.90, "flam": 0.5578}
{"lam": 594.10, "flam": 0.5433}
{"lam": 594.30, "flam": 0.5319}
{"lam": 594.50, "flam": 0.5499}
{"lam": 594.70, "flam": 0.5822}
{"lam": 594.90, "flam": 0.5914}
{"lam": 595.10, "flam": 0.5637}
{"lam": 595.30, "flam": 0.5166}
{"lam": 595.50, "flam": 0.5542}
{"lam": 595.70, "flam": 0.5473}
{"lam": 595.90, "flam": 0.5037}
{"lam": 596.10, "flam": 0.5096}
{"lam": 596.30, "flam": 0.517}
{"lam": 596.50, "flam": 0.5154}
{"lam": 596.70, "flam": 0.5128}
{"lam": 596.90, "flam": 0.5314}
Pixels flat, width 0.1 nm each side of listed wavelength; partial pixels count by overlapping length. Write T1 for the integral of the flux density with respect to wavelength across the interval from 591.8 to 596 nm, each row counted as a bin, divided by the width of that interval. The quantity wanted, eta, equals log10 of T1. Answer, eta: -0.263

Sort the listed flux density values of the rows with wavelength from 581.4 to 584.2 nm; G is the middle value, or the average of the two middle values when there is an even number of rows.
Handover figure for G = 0.575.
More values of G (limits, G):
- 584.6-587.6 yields 0.541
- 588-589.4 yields 0.459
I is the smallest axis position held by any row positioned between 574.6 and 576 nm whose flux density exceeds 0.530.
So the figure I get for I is 574.70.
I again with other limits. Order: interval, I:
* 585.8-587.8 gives 586.50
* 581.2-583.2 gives 581.90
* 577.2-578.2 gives 577.30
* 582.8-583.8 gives 582.90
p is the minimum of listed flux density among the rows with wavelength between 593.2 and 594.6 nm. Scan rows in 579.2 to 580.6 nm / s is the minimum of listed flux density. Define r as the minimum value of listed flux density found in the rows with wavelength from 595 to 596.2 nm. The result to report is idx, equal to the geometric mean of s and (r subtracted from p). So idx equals 0.08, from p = 0.5155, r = 0.5037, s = 0.5037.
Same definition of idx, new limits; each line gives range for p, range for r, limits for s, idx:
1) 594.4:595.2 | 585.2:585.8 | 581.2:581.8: 0.16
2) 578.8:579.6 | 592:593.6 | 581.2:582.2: 0.09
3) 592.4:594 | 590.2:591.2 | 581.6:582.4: 0.06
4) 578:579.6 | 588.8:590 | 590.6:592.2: 0.24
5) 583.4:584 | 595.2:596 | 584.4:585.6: 0.19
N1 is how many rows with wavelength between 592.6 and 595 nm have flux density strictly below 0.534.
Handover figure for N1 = 3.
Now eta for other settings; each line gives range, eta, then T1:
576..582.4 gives -0.270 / 0.537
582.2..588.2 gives -0.258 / 0.552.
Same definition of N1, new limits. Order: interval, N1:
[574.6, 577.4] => 2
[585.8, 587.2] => 4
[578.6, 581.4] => 12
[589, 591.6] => 9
